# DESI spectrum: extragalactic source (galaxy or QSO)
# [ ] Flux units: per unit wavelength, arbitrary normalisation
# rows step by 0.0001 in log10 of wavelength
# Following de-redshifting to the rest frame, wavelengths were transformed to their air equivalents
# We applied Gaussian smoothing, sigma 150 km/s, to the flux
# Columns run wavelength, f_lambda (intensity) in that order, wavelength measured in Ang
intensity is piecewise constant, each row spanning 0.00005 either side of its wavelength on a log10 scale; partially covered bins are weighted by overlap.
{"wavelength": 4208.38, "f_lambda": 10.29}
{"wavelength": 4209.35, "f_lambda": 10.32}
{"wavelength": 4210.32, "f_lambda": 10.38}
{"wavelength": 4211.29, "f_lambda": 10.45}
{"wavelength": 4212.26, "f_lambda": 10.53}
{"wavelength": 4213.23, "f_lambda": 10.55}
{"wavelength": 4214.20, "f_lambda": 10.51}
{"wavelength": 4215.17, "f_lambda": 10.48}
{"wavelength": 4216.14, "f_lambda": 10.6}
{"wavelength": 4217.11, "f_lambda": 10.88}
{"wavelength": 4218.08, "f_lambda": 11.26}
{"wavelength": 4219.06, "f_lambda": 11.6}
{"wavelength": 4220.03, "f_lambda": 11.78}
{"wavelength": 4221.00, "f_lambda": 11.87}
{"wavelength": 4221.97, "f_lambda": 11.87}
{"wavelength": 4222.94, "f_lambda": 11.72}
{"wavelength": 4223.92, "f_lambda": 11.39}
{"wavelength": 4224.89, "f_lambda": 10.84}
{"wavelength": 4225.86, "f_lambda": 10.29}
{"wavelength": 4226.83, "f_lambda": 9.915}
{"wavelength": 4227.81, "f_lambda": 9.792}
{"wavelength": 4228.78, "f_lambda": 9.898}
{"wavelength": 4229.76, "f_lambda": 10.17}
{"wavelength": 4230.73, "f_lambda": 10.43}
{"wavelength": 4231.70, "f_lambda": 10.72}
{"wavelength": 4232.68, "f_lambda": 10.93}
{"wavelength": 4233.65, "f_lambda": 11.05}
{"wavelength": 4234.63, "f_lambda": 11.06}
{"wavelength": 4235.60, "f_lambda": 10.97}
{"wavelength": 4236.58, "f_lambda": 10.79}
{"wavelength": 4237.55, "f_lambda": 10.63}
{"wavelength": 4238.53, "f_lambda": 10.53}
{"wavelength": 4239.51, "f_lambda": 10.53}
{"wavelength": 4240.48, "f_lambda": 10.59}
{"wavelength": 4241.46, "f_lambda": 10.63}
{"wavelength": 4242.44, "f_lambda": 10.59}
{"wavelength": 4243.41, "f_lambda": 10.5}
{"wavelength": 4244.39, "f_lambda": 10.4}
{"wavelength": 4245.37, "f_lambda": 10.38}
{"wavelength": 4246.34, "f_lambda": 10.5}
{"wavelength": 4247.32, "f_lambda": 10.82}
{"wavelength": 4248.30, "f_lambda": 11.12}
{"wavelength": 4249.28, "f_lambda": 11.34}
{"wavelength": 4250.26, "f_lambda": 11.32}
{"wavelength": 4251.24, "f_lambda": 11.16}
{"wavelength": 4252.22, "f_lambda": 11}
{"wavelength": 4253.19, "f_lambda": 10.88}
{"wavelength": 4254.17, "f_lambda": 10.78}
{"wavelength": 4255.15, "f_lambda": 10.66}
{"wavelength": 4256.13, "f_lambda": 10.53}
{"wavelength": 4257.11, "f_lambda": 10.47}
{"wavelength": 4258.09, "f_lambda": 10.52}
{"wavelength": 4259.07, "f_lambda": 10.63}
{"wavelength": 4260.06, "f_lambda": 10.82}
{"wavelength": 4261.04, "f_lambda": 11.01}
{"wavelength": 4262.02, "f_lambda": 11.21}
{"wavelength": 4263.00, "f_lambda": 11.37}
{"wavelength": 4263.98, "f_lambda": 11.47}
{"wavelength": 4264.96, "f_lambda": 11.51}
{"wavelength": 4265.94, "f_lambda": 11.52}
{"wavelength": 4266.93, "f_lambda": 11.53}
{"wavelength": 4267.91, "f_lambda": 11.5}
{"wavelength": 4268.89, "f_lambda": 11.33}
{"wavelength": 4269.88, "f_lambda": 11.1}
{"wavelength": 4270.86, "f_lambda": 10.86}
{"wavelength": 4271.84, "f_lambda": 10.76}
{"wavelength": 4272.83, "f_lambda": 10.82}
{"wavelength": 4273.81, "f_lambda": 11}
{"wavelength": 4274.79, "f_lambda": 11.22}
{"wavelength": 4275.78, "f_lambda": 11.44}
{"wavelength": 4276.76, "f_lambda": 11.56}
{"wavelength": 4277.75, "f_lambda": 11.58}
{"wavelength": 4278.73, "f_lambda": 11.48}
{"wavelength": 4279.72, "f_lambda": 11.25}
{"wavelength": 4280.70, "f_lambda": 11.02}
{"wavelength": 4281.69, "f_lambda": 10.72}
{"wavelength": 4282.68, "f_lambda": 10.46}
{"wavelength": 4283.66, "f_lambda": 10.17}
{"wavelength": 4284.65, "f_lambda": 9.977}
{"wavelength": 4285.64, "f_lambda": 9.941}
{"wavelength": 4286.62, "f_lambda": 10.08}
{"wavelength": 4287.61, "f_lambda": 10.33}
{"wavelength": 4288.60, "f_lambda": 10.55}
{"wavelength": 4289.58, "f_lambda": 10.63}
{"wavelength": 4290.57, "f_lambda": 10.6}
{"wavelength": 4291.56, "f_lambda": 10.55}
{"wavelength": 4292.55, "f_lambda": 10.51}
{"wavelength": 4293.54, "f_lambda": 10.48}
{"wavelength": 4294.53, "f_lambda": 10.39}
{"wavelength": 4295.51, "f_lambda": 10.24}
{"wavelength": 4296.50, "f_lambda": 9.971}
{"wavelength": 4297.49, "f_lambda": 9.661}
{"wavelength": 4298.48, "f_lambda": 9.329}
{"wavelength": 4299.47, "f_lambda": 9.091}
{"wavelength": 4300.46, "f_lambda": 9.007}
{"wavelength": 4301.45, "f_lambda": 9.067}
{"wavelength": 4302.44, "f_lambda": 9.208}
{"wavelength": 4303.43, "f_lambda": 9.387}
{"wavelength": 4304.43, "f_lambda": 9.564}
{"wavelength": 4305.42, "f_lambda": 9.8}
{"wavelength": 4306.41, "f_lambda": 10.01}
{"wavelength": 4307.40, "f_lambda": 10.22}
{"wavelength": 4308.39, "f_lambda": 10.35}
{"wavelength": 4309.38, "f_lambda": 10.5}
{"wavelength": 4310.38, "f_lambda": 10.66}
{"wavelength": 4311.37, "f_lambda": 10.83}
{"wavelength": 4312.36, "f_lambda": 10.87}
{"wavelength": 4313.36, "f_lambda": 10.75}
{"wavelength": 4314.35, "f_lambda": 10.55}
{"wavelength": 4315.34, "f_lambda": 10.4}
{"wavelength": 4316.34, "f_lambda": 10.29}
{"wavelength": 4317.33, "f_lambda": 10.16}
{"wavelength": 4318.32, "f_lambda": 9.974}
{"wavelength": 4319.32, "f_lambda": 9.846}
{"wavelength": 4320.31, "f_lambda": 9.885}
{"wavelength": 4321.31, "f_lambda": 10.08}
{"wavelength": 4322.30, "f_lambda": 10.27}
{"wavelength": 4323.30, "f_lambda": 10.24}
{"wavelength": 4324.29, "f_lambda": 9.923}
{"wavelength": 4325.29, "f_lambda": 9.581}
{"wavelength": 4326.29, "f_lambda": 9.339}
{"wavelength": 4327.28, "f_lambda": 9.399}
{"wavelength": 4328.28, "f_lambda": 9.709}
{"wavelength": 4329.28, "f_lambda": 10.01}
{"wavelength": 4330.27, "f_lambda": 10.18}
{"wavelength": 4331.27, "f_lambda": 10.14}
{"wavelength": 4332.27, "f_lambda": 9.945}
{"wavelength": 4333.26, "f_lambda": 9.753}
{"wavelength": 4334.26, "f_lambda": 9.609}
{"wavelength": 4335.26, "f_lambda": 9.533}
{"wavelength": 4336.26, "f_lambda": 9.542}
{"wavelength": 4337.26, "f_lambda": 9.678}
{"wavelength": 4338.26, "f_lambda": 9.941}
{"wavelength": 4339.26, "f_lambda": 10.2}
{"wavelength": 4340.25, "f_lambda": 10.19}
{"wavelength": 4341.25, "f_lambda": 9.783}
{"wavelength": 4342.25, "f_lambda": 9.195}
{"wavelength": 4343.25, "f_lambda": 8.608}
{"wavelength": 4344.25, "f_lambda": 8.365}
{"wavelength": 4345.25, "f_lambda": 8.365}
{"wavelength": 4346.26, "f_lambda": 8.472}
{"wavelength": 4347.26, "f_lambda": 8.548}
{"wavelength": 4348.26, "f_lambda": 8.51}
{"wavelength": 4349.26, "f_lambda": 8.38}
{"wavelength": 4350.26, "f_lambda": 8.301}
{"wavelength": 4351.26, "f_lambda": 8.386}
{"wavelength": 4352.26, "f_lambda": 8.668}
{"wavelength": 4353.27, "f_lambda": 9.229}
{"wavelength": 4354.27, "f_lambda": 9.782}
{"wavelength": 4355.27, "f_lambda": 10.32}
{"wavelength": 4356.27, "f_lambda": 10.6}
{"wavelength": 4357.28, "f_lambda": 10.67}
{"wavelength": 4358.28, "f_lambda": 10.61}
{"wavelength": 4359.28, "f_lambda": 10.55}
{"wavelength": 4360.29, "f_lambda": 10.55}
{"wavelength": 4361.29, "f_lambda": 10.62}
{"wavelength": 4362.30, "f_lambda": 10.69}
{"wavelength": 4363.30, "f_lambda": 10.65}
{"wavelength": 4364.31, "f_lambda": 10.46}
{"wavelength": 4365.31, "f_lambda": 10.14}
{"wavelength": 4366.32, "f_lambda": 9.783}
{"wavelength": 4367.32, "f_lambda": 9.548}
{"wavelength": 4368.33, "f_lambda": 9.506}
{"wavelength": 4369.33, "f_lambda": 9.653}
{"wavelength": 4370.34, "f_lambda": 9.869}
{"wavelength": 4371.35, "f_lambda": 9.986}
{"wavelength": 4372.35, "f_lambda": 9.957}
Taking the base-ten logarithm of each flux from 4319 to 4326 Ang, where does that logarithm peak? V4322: 4322.30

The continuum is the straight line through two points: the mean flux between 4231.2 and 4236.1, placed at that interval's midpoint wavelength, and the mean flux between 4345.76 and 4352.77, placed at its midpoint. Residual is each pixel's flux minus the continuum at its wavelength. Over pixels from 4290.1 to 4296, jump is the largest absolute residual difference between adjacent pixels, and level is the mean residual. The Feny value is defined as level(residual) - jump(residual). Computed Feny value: 0.7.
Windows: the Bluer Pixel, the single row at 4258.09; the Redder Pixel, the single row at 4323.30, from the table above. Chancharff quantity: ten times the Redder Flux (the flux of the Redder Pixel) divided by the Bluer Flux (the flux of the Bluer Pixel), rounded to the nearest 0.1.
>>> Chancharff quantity 9.7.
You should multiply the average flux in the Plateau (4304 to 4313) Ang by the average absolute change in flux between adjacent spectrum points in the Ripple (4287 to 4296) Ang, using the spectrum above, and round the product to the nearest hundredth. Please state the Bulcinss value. 0.89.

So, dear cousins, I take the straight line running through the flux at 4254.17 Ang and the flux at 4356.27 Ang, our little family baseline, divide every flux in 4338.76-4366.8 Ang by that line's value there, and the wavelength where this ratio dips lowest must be 4350.26 Ang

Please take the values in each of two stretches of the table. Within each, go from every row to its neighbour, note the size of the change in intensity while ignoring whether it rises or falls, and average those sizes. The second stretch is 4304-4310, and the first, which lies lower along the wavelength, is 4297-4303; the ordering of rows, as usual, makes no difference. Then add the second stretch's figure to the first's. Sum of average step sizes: 0.36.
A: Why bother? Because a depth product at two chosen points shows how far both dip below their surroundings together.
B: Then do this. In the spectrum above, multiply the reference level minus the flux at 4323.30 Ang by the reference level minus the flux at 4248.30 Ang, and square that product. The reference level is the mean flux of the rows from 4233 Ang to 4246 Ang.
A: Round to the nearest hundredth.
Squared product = 0.04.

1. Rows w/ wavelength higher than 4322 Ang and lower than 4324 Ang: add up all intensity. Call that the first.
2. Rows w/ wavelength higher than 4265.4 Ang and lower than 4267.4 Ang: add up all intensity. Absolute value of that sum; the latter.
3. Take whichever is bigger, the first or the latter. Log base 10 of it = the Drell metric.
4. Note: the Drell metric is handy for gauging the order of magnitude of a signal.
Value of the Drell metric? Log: 1.36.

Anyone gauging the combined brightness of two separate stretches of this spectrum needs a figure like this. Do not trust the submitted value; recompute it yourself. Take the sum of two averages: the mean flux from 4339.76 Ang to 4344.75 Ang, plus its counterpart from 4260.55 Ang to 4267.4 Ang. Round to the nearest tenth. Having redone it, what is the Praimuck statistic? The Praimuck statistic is 20.6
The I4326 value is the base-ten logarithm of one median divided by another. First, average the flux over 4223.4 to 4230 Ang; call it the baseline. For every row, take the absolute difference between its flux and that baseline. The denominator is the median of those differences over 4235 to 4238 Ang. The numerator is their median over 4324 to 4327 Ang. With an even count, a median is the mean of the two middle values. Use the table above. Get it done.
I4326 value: 0.21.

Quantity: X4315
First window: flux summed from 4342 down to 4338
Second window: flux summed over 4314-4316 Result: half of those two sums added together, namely 31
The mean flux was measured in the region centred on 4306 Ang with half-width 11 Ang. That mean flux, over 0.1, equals 100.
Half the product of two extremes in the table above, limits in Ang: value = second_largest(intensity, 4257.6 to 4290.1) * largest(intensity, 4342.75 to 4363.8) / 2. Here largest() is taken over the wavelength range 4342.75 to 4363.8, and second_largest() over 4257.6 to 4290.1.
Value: 62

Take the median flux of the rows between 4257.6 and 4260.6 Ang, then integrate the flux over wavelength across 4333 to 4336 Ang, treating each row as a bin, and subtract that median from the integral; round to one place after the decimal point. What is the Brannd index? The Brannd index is 18.2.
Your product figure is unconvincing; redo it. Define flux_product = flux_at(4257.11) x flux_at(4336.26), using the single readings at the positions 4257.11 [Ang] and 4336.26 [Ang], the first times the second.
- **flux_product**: 100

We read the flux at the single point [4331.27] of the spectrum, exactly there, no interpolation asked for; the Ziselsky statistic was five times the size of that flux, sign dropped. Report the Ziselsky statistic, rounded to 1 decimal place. 50.7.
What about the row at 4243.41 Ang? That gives 52.5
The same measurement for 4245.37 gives 51.9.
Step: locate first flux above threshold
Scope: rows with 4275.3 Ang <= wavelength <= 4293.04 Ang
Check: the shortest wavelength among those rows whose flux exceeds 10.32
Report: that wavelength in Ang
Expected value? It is 4275.78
